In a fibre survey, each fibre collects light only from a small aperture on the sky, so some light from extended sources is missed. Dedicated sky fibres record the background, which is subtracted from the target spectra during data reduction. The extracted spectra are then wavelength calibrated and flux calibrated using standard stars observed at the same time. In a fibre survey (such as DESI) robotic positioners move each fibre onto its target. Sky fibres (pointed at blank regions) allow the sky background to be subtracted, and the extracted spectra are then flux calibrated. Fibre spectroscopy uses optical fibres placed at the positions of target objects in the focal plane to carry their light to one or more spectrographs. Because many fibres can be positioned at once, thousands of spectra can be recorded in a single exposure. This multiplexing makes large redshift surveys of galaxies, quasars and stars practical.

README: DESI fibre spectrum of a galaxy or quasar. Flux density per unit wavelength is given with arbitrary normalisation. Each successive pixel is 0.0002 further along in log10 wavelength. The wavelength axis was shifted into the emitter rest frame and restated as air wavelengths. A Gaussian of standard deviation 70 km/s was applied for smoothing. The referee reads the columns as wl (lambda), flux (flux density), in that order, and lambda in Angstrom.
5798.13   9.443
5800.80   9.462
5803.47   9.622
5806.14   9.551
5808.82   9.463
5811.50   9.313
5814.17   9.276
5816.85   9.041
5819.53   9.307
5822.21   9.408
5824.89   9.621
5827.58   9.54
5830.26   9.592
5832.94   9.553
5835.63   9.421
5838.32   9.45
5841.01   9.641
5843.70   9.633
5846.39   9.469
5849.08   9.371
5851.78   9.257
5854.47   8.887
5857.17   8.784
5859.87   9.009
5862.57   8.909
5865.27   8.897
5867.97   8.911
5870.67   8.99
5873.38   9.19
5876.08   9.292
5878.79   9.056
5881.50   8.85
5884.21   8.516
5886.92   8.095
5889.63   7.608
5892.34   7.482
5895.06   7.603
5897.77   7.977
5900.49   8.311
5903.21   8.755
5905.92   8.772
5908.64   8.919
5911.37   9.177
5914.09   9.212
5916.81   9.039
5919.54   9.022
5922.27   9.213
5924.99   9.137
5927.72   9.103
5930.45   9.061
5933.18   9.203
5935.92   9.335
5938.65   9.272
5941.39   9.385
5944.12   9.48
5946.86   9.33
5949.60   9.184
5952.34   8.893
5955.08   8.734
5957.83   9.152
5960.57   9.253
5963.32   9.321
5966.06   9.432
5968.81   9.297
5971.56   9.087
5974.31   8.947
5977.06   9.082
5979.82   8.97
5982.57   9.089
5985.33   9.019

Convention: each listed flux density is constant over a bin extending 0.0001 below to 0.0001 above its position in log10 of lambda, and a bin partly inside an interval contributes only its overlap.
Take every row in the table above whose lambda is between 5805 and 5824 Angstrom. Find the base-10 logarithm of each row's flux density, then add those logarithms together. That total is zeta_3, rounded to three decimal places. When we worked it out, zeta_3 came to 6.791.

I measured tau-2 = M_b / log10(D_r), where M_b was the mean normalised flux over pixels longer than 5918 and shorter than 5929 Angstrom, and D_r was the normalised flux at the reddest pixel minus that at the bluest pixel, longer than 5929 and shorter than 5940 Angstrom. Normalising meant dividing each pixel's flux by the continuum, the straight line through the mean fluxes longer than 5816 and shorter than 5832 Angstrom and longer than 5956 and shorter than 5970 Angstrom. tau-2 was -0.60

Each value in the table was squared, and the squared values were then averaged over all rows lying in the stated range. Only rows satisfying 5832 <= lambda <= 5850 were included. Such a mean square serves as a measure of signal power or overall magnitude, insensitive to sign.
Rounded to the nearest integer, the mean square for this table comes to 90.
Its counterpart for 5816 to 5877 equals 86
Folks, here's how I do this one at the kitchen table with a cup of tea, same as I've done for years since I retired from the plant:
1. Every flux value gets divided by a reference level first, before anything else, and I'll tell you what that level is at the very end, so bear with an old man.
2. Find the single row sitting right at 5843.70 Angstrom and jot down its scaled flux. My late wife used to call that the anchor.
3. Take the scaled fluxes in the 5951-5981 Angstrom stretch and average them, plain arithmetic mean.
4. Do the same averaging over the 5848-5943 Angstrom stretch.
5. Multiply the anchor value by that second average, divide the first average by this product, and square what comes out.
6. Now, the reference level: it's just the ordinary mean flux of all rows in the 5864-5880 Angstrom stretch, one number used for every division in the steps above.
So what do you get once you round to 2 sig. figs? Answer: 0.94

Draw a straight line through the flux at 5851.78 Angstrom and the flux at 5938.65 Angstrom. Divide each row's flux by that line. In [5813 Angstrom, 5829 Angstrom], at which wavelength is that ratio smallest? 5816.85 Angstrom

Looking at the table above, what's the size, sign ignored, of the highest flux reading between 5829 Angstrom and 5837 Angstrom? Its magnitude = 9.59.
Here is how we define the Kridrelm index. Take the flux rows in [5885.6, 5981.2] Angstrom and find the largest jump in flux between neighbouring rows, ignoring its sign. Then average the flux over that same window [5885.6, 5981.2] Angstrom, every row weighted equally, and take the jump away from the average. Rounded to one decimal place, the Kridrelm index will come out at 8.4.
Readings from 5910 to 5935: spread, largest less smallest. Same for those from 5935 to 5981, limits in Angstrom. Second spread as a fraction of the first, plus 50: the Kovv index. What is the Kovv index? 53.9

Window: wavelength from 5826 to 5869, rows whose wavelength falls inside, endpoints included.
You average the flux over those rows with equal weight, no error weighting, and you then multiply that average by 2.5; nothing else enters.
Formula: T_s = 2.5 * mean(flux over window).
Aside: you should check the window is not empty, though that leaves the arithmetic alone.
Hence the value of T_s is 23.2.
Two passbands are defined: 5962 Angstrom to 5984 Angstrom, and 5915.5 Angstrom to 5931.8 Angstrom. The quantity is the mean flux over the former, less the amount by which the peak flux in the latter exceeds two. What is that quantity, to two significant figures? 1.9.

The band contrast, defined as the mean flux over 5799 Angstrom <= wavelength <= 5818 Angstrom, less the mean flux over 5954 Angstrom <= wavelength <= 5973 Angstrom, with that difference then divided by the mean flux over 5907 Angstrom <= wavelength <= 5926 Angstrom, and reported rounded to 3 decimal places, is 0.023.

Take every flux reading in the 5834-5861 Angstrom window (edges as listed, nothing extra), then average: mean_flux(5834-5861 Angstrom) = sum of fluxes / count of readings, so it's 9.3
